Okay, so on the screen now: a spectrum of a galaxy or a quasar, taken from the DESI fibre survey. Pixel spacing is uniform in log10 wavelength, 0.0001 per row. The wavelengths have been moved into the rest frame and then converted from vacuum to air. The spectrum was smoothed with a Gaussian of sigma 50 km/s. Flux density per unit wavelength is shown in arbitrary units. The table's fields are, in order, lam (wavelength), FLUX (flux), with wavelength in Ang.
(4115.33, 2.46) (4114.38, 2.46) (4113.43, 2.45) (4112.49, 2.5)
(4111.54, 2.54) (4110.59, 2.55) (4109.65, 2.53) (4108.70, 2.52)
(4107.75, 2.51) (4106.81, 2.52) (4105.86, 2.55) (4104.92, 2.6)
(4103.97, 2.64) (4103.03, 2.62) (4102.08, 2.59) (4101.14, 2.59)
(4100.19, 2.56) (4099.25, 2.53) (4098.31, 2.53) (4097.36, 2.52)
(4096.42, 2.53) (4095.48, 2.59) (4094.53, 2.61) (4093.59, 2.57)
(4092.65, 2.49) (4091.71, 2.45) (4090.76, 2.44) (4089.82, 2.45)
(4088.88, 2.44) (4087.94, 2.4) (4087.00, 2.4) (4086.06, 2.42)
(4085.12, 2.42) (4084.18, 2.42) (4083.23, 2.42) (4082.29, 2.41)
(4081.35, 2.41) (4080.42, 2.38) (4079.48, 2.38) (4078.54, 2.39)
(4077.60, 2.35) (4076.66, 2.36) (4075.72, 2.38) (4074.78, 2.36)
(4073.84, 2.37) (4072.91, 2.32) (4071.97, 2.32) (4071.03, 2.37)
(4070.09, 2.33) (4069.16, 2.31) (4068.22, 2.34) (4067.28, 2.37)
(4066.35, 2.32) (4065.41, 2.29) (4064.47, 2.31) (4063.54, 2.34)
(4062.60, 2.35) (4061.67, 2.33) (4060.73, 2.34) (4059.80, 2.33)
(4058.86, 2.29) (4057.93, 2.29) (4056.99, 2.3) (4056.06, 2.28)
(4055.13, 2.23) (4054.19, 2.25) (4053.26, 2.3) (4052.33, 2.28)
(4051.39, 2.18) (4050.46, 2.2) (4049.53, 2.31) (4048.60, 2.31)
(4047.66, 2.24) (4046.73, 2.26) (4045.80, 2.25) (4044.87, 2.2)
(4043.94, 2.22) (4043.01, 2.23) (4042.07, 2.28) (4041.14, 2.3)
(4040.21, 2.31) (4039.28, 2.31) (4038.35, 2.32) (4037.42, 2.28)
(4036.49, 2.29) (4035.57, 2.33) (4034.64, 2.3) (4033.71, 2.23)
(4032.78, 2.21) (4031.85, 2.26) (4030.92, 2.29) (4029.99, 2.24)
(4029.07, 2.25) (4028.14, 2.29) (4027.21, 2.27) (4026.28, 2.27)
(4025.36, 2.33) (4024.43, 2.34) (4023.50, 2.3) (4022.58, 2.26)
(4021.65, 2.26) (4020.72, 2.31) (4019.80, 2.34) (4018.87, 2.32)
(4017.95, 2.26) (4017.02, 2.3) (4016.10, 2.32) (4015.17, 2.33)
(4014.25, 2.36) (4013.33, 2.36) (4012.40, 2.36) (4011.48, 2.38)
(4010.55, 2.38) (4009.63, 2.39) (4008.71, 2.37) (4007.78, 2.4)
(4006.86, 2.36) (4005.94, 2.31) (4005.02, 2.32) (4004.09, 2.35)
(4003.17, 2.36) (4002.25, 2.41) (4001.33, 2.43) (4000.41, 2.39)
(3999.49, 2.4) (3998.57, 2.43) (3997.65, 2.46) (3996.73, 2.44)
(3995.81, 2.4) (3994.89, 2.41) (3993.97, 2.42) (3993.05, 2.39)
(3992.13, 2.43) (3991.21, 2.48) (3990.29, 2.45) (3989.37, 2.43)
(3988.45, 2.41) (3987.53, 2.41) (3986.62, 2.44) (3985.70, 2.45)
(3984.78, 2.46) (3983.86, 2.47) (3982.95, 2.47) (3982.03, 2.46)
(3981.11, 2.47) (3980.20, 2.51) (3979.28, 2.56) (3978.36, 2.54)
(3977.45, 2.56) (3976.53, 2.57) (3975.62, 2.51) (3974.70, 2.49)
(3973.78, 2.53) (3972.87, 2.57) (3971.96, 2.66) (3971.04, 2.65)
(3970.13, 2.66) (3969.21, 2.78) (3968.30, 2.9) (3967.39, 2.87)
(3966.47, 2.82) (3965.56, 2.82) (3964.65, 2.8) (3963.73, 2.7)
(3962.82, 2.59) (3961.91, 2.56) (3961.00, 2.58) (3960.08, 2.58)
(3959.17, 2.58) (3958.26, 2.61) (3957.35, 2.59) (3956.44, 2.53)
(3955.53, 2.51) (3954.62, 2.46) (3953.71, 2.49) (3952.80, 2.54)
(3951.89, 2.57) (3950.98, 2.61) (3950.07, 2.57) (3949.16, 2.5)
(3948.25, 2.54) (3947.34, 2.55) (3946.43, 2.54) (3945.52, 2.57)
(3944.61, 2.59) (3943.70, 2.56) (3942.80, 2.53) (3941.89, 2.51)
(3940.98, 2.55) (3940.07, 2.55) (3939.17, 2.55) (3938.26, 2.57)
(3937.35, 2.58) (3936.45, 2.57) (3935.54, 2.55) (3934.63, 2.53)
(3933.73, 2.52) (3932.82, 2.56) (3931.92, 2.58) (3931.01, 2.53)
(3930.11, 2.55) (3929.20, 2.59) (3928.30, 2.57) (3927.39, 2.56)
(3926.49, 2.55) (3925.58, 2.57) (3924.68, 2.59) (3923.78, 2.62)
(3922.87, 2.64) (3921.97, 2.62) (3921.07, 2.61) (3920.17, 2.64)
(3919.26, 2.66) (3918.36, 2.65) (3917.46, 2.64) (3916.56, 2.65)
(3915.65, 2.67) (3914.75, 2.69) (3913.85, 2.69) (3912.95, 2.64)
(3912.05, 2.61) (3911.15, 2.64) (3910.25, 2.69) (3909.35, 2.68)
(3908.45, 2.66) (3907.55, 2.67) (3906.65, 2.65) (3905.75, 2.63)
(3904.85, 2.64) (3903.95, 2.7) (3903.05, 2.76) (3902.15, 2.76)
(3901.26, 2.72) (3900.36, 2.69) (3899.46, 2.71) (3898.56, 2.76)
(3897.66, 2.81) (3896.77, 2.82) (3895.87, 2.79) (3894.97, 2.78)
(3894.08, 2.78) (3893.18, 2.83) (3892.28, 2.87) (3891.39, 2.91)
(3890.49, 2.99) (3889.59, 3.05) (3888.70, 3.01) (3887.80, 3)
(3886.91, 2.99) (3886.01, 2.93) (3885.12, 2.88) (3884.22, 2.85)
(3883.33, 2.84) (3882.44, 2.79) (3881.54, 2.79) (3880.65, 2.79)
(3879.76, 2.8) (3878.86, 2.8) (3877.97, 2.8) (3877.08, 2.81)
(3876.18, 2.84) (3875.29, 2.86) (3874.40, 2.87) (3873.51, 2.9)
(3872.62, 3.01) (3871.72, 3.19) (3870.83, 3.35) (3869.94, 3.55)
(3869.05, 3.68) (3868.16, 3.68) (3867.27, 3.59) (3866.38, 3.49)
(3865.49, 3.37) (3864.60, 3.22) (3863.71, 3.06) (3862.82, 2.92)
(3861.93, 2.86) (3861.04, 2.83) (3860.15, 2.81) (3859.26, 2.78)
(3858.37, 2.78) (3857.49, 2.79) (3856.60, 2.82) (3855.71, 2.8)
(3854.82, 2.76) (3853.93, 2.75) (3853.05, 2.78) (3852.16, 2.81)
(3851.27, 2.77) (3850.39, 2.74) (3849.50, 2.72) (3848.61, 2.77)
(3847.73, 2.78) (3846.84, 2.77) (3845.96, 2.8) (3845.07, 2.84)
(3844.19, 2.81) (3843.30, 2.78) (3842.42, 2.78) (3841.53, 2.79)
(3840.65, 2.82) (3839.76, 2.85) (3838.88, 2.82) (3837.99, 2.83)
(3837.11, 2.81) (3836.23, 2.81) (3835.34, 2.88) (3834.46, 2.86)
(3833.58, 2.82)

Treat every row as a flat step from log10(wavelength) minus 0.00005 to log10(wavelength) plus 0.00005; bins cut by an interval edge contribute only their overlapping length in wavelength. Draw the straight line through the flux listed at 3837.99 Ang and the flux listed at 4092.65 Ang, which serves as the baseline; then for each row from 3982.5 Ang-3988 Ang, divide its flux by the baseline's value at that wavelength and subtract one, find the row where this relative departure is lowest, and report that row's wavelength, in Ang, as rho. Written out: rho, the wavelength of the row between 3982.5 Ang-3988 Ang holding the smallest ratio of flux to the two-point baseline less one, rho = 3987.53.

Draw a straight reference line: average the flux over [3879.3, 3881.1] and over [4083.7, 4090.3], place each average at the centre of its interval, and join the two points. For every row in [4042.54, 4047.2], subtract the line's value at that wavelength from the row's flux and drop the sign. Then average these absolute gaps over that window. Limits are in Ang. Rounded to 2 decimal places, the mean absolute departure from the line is 0.27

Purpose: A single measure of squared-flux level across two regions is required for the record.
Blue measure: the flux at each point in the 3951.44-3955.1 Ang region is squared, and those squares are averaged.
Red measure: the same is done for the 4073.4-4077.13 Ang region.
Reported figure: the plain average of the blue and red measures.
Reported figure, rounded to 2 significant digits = 6.0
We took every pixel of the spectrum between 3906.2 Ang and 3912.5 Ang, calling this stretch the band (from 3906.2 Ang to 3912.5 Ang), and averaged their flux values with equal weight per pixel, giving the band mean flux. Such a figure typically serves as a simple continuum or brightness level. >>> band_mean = 2.66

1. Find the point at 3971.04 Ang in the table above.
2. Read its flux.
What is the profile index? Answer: 2.65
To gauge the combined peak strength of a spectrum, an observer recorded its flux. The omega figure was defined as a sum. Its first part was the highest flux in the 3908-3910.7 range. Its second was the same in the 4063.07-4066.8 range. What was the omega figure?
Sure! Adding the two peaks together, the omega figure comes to 5.0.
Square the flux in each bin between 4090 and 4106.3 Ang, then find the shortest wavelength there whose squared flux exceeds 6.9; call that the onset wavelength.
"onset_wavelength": 4103.97 Ang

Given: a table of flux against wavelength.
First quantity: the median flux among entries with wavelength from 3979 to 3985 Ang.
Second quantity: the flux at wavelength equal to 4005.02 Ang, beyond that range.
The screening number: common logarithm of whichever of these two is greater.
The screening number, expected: 0.39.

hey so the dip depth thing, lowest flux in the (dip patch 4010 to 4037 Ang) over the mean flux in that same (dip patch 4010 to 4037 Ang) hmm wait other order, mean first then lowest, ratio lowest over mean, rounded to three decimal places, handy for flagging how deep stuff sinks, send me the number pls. 0.960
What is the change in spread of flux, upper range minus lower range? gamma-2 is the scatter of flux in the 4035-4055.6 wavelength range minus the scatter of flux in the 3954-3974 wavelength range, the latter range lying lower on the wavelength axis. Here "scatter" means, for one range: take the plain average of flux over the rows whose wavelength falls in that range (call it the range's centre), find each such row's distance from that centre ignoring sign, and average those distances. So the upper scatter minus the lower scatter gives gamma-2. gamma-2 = -0.07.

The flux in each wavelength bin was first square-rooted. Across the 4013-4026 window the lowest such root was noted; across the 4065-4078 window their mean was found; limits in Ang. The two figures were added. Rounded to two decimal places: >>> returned 3.03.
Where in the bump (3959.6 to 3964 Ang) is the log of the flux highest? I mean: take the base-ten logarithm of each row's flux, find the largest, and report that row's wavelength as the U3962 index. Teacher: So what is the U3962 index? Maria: 3963.73 Ang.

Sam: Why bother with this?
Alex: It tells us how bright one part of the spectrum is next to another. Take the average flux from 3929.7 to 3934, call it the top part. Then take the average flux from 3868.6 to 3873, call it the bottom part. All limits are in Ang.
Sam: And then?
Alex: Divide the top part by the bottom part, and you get 0.759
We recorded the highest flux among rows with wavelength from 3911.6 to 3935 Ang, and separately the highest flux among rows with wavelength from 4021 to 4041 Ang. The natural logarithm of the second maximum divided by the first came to -0.14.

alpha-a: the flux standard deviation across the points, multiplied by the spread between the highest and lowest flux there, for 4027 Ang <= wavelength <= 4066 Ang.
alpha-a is 0.007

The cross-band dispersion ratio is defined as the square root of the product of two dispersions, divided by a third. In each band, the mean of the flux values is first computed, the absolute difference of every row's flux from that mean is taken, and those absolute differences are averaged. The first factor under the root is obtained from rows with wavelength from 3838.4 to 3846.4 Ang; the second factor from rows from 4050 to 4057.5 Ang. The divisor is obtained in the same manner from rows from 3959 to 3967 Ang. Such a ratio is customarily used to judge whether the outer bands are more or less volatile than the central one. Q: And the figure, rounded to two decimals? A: 0.27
